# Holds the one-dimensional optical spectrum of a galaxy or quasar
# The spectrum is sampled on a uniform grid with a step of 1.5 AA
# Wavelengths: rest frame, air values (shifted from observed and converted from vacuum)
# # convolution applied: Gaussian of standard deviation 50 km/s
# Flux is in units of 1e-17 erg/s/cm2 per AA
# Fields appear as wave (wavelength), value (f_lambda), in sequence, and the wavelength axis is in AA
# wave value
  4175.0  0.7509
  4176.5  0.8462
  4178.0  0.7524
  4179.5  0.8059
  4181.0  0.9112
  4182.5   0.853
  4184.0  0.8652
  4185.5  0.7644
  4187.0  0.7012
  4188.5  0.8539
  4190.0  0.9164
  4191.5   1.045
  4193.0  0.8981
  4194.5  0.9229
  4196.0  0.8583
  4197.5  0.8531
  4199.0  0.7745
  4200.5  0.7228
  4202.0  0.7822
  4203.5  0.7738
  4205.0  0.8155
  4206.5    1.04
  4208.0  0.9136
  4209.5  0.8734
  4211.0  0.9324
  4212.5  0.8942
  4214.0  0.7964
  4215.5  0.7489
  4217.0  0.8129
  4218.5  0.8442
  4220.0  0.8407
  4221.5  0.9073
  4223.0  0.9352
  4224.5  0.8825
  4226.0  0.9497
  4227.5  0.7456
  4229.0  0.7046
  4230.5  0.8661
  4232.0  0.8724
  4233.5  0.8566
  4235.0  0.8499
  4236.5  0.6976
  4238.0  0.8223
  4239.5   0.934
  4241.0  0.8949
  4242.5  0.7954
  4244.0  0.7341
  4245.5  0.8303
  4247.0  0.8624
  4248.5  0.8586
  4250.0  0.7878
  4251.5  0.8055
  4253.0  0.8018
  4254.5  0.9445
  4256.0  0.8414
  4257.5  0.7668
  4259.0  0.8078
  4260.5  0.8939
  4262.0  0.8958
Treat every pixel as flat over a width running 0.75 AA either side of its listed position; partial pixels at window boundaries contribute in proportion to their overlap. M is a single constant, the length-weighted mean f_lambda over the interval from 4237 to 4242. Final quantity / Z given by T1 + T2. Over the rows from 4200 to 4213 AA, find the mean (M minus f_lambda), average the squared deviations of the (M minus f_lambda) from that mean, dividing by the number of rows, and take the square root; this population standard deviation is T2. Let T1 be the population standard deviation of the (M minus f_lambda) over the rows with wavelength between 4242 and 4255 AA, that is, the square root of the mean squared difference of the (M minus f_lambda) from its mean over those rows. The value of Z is 0.148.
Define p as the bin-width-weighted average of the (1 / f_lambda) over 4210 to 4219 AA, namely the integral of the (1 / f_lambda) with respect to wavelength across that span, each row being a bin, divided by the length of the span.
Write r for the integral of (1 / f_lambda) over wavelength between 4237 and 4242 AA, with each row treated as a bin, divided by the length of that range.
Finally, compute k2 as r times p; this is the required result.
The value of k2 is 1.39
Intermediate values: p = 1.20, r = 1.16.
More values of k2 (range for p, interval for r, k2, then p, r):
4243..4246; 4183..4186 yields 1.57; 1.29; 1.22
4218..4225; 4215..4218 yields 1.44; 1.13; 1.27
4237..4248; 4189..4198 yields 1.32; 1.20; 1.10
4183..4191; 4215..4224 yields 1.44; 1.22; 1.18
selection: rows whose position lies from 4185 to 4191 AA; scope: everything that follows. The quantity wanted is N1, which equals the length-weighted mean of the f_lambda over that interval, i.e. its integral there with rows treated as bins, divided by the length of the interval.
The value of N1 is 0.821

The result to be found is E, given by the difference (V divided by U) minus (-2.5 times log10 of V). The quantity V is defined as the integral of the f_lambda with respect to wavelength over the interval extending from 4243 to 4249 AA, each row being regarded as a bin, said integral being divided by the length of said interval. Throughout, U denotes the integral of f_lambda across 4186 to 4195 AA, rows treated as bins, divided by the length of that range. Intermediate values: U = 0.885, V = 0.819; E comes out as 0.71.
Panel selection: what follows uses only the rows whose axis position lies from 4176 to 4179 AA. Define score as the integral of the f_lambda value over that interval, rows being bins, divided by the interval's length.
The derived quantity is 0.80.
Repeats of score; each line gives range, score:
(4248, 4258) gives 0.83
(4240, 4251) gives 0.83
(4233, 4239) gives 0.81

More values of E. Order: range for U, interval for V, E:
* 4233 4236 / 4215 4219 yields 0.72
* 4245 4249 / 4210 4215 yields 0.87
